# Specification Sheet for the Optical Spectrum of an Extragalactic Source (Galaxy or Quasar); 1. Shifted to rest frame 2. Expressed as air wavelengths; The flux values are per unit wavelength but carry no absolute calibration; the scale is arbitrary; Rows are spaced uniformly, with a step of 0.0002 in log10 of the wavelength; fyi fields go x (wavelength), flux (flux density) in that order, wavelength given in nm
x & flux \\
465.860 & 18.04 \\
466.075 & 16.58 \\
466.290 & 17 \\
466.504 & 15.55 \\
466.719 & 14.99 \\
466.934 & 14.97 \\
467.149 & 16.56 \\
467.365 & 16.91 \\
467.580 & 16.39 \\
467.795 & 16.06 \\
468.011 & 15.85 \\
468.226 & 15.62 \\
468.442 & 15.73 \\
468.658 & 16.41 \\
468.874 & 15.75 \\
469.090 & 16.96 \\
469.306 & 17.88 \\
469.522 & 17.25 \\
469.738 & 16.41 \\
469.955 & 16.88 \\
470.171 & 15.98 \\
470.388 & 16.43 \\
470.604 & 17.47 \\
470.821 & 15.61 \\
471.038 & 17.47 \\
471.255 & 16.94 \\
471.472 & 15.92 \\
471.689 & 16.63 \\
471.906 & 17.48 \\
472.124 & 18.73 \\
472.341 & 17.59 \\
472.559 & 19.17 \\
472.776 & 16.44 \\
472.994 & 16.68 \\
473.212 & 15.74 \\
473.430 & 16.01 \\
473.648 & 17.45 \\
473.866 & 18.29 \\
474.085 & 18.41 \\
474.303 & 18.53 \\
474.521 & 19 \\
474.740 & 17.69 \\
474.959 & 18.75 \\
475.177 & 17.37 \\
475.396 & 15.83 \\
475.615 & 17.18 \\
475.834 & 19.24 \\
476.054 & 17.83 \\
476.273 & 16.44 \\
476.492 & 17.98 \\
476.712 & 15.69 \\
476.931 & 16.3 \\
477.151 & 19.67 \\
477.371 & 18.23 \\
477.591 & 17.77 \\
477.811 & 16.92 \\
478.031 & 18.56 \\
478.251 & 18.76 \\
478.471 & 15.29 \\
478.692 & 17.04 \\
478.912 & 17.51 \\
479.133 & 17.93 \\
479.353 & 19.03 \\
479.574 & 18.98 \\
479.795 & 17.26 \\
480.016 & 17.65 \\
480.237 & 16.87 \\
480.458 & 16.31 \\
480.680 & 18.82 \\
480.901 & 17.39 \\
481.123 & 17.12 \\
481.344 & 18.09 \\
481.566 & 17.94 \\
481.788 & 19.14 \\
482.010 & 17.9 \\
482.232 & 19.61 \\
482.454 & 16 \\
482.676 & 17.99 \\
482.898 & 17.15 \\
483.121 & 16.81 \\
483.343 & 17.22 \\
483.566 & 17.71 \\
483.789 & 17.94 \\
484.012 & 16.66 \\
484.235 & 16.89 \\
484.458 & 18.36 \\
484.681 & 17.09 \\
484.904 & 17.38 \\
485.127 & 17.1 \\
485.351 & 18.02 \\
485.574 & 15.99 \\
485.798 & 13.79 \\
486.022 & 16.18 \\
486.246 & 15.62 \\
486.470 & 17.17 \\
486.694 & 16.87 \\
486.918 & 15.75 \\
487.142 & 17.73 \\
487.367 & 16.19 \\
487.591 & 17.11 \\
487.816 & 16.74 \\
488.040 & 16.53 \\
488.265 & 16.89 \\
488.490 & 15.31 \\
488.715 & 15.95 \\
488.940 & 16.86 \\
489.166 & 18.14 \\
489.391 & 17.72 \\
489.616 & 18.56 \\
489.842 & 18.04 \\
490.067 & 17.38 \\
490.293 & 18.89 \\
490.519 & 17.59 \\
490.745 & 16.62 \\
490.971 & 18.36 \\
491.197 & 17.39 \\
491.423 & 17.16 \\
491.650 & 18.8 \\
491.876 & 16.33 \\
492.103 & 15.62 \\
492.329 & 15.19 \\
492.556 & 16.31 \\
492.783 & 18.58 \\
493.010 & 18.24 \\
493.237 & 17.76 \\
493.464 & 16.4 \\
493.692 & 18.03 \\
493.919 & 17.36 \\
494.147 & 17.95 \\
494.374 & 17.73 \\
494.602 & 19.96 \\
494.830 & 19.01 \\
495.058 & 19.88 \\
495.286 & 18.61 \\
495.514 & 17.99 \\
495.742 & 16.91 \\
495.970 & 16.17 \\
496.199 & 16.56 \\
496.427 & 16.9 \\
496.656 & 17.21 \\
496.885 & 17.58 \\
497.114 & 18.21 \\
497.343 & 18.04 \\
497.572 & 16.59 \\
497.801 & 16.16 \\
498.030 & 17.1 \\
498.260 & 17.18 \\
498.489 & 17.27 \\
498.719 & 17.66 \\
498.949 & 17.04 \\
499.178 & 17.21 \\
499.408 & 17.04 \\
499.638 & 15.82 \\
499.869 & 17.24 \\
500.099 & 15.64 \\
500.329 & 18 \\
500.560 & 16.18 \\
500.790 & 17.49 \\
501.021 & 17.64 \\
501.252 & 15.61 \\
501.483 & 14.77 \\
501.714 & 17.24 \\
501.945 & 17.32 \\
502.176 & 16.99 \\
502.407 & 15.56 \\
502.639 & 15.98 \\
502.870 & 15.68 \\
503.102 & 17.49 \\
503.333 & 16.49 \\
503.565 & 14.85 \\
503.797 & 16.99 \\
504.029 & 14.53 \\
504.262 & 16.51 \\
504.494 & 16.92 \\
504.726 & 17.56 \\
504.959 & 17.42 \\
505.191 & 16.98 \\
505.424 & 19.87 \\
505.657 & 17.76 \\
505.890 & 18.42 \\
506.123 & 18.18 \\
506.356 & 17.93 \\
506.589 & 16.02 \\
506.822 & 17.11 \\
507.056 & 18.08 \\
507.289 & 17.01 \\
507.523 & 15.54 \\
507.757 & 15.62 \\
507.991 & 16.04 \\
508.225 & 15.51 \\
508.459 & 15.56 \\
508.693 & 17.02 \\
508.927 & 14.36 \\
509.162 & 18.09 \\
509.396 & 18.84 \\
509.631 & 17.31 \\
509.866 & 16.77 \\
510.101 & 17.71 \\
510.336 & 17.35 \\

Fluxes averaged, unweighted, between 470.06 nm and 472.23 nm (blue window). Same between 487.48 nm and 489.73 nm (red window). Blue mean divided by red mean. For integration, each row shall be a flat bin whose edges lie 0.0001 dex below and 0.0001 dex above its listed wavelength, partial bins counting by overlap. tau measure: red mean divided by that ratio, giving 17.1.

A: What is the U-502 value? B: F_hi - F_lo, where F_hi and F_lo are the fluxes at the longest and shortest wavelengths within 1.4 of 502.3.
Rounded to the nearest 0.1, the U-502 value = -2.8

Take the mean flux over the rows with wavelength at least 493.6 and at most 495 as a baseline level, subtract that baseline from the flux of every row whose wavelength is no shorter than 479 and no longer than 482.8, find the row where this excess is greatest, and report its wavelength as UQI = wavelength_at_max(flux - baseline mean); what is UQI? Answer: 482.232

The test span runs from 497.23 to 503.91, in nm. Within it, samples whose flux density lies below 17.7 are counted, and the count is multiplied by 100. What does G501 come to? 2700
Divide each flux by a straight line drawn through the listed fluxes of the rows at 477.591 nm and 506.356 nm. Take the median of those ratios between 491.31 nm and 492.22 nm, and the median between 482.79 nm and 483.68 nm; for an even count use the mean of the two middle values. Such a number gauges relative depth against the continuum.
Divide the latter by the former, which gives 1.03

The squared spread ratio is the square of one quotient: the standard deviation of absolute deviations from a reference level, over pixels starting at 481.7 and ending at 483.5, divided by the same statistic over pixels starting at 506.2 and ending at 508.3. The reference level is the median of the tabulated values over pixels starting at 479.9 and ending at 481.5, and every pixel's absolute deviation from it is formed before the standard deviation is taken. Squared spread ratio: 1.3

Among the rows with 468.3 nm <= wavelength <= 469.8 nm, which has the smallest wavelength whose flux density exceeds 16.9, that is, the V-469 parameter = 469.090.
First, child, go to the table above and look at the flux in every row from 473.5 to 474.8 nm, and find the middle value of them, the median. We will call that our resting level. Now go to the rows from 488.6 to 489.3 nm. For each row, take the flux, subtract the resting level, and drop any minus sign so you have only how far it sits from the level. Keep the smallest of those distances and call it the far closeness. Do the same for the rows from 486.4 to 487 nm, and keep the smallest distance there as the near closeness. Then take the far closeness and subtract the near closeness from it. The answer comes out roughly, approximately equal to -1.0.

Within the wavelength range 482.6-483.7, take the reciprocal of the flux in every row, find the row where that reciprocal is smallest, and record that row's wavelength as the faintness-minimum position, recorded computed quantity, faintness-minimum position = 482.676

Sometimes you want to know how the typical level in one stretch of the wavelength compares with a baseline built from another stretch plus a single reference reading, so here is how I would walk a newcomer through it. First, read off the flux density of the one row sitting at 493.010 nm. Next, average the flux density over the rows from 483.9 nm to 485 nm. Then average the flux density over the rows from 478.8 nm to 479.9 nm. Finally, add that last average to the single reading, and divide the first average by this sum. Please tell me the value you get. 0.475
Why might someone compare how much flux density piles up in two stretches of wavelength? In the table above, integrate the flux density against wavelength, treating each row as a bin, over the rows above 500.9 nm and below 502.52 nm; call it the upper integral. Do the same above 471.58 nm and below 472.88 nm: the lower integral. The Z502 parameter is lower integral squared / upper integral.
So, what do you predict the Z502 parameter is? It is 20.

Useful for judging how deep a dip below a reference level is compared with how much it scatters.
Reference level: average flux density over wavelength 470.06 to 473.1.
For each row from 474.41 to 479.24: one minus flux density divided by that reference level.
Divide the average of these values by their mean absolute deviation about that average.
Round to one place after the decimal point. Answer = -0.6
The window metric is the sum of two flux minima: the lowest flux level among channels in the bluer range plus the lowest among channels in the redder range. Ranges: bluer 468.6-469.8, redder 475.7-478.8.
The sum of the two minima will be 31.0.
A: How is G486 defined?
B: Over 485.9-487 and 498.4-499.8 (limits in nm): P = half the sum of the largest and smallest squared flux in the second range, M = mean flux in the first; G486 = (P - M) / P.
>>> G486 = 0.942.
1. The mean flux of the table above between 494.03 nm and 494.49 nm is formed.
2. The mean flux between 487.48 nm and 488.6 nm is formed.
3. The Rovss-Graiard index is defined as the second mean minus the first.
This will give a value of -1.3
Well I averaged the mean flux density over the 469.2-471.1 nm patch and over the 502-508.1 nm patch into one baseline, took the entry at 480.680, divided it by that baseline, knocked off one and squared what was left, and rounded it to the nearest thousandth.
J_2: 0.014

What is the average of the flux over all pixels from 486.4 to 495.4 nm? 17.42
